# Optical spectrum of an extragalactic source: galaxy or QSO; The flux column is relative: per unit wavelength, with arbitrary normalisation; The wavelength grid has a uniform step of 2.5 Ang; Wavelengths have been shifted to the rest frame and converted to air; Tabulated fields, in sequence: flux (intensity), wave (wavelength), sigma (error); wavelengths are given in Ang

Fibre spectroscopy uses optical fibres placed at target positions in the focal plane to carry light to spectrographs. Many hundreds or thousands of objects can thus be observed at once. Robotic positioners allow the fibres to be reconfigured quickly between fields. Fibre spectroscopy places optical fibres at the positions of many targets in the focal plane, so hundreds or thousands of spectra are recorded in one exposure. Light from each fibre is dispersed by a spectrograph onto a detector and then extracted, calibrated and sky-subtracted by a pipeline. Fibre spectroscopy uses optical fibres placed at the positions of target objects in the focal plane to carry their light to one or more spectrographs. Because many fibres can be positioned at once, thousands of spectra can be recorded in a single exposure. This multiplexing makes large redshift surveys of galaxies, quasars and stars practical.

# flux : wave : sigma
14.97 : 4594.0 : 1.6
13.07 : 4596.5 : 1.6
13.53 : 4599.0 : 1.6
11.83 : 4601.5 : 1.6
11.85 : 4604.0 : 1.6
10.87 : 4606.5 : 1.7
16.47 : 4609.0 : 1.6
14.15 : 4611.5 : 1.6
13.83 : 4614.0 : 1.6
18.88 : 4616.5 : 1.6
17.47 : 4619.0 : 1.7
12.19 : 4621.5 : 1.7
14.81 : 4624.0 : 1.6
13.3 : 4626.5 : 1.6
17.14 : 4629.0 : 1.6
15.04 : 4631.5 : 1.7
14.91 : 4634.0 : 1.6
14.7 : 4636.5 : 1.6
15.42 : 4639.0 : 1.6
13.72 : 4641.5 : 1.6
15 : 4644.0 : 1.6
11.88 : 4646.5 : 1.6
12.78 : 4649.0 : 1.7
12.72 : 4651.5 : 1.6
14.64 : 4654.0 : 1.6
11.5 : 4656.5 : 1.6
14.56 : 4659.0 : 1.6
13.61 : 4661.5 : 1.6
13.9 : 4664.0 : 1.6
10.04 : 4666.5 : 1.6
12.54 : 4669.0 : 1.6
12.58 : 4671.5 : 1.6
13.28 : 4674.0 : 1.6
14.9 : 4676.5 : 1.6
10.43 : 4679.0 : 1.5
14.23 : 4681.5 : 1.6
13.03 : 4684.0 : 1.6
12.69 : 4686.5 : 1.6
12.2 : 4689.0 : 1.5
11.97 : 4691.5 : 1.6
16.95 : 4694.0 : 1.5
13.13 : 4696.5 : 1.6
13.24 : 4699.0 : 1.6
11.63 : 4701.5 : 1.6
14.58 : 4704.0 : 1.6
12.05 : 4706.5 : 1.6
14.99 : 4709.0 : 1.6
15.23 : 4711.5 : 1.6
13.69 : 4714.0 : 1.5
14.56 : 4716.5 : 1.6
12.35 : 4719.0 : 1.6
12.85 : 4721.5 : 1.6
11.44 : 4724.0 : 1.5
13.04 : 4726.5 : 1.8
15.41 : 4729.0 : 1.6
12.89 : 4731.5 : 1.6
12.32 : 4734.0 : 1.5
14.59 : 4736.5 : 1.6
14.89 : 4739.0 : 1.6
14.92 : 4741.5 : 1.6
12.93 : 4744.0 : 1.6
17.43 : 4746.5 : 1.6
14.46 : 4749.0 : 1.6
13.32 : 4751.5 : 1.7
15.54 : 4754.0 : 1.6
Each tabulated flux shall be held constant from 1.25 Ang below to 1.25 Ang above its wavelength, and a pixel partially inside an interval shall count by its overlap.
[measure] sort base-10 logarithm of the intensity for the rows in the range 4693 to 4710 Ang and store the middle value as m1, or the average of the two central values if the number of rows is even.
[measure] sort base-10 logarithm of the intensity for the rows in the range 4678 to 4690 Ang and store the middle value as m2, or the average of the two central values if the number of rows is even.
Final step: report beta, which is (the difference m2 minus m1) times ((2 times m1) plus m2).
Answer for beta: -0.06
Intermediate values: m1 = 1.12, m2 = 1.10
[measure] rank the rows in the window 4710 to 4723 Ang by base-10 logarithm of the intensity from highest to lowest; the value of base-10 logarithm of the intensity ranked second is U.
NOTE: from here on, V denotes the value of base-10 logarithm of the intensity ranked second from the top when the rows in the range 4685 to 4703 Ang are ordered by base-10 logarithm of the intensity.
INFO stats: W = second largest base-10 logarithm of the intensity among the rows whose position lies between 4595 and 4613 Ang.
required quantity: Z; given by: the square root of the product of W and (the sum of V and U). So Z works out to 1.62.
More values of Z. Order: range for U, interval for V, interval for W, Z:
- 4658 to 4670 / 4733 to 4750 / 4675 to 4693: 1.63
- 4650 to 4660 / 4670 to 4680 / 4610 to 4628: 1.69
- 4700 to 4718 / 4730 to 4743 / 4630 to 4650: 1.66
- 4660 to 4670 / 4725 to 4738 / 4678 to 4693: 1.60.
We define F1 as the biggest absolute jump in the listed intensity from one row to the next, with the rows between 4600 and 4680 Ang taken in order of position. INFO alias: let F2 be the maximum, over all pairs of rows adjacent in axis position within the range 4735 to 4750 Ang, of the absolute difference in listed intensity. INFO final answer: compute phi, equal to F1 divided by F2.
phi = 1.2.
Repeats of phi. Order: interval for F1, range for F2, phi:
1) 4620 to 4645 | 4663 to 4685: 0.9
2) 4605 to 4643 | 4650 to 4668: 1.5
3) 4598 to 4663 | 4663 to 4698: 1.1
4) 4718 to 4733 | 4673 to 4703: 0.5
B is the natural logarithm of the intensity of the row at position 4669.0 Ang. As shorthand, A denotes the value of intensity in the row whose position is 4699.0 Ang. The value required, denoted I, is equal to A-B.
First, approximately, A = 13.24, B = 2.53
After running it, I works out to 10.7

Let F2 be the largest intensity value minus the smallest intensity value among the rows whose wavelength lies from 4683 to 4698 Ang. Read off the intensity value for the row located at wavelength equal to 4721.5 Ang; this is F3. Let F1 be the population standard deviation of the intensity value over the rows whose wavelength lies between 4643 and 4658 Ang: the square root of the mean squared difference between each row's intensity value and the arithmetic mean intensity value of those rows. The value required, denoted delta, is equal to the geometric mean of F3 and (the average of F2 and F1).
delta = 6.36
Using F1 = 1.3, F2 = 4.98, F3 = 12.85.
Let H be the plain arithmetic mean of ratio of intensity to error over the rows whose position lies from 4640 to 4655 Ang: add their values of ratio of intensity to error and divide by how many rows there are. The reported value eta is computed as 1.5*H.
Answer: 12.5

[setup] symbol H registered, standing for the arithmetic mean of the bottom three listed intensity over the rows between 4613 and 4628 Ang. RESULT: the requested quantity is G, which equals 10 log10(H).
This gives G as 11.2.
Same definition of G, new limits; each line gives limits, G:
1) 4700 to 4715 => 11.0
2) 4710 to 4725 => 10.9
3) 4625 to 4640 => 11.6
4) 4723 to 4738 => 10.9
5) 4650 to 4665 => 11.0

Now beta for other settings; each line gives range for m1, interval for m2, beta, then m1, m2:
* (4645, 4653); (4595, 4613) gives 0.04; 1.10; 1.12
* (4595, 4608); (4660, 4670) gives 0.14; 1.07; 1.12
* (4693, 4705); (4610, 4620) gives 0.26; 1.12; 1.20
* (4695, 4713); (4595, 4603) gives -0.02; 1.12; 1.12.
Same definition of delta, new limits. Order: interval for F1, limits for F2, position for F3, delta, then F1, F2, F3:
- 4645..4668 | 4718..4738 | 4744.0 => 5.91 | 1.4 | 3.97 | 12.93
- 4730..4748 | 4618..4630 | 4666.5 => 5.89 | 1.6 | 5.28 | 10.04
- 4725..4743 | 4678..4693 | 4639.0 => 6.17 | 1.1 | 3.80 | 15.42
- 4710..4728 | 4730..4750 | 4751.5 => 6.48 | 1.2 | 5.11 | 13.32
